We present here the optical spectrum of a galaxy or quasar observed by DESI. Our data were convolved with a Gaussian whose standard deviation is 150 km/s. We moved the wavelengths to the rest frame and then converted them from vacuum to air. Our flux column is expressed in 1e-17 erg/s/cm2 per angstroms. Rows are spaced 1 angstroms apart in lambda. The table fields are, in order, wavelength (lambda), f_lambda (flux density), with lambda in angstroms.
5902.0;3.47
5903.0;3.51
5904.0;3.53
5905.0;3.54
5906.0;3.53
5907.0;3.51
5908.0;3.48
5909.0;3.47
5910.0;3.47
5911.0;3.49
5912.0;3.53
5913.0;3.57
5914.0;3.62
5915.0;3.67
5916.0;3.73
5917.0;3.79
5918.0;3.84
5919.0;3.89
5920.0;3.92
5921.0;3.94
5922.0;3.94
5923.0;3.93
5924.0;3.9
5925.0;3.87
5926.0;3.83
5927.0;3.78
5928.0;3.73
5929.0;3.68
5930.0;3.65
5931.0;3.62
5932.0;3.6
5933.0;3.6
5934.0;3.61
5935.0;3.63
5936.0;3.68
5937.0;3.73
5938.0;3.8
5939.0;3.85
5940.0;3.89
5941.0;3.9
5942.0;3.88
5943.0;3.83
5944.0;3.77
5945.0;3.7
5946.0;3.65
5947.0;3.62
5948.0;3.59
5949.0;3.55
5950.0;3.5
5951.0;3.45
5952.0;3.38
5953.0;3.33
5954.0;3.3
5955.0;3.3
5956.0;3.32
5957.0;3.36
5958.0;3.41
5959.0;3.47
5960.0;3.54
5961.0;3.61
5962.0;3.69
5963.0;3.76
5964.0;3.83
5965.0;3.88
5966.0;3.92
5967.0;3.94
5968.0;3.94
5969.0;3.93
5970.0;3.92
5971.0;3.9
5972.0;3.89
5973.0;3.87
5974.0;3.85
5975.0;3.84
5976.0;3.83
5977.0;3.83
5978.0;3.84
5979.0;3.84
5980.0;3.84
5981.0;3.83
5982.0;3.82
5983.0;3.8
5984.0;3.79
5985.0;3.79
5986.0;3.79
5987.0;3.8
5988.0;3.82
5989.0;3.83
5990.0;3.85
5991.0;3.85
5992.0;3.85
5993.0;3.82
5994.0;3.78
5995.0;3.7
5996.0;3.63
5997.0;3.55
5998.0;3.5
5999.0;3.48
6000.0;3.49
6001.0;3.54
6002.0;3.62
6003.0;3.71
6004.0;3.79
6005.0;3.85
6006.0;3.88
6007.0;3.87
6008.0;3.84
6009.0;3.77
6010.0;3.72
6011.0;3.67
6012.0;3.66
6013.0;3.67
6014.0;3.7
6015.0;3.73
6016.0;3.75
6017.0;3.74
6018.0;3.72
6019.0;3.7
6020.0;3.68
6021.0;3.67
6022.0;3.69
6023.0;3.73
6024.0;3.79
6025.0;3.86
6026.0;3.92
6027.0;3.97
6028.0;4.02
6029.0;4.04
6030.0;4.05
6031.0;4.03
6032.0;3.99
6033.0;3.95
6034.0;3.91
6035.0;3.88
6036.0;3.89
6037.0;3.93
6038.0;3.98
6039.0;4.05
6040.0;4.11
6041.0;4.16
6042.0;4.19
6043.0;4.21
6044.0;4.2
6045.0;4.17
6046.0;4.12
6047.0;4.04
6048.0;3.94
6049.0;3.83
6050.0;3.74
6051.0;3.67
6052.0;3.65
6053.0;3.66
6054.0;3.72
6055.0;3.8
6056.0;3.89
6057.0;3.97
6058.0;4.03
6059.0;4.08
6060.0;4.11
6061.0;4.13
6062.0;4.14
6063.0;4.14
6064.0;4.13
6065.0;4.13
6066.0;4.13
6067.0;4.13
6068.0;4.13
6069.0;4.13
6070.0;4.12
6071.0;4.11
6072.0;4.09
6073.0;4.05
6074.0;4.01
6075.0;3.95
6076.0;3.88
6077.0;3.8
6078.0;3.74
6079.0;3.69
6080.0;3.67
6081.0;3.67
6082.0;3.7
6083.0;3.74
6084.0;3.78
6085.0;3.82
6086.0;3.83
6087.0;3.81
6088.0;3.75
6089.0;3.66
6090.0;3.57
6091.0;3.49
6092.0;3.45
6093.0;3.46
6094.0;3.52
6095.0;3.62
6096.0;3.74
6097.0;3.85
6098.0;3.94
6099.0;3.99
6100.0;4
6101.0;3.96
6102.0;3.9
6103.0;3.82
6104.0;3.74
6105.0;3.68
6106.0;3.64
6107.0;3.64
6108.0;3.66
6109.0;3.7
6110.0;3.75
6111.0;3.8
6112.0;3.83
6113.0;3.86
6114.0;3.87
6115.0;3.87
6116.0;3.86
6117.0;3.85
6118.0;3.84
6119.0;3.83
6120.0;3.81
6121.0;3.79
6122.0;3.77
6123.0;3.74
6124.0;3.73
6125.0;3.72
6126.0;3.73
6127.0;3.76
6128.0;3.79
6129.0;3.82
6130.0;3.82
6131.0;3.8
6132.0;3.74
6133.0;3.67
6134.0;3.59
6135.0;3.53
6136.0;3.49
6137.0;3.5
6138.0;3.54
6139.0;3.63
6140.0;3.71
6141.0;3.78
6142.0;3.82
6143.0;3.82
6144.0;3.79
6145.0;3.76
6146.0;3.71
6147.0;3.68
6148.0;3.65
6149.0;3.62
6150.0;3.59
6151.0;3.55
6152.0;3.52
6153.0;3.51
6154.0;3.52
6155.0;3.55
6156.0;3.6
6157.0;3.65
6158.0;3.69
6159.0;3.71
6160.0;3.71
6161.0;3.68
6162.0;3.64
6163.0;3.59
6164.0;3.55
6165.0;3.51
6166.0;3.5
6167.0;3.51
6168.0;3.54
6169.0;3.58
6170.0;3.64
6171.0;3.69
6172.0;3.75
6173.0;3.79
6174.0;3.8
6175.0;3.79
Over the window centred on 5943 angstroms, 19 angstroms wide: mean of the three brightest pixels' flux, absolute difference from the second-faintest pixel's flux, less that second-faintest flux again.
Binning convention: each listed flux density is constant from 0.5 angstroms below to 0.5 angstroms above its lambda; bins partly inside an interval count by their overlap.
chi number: -3.0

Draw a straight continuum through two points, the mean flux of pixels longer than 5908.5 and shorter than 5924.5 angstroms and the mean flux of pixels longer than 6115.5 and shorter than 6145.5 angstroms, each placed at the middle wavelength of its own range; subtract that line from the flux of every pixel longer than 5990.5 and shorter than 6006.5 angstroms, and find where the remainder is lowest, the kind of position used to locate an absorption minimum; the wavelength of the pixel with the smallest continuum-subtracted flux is 5999.0 angstroms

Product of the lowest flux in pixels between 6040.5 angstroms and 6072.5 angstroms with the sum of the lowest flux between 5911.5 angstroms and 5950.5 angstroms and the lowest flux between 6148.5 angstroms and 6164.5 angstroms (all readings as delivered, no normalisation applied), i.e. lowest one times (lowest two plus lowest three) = 25.6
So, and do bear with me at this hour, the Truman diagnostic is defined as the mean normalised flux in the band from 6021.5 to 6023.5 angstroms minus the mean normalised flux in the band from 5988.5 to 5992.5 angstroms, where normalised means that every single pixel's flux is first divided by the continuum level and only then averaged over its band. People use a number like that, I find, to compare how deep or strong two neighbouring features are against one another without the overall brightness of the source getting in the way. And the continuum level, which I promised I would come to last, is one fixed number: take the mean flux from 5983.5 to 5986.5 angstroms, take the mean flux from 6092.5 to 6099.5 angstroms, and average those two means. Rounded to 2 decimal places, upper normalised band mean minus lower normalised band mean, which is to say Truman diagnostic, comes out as -0.04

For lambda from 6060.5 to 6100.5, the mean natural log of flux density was 1.35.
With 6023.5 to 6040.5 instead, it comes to 1.38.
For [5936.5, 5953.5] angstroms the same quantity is 1.30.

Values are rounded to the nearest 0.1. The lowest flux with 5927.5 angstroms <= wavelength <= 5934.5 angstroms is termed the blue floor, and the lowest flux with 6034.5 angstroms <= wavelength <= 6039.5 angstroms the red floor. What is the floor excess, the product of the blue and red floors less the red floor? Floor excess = 10.1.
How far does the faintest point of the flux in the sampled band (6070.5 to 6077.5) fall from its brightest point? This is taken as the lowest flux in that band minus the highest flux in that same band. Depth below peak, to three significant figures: -0.310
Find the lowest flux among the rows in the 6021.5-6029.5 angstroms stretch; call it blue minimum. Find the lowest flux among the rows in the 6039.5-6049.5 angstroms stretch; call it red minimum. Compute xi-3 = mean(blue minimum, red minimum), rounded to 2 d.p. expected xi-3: 3.76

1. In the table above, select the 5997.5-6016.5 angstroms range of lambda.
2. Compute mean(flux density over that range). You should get 3.70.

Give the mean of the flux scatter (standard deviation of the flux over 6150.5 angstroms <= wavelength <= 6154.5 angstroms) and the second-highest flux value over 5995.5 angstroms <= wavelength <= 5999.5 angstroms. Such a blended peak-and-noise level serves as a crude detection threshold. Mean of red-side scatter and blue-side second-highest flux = 1.78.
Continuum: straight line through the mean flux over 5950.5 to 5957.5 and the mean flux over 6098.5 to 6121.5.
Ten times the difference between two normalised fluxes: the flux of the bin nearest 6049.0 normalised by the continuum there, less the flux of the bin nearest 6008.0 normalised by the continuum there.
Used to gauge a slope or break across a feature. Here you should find -0.40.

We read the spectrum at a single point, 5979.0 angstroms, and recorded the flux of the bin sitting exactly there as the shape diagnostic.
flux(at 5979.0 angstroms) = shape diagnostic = 3.84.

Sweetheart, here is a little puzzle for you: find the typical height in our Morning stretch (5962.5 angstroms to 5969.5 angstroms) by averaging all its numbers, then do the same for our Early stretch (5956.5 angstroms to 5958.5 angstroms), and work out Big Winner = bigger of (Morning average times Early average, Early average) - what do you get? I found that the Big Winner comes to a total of 13.2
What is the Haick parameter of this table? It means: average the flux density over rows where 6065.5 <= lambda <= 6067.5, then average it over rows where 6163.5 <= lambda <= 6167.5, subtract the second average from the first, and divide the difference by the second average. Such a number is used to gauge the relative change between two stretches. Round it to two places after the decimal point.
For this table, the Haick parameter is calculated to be 0.17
